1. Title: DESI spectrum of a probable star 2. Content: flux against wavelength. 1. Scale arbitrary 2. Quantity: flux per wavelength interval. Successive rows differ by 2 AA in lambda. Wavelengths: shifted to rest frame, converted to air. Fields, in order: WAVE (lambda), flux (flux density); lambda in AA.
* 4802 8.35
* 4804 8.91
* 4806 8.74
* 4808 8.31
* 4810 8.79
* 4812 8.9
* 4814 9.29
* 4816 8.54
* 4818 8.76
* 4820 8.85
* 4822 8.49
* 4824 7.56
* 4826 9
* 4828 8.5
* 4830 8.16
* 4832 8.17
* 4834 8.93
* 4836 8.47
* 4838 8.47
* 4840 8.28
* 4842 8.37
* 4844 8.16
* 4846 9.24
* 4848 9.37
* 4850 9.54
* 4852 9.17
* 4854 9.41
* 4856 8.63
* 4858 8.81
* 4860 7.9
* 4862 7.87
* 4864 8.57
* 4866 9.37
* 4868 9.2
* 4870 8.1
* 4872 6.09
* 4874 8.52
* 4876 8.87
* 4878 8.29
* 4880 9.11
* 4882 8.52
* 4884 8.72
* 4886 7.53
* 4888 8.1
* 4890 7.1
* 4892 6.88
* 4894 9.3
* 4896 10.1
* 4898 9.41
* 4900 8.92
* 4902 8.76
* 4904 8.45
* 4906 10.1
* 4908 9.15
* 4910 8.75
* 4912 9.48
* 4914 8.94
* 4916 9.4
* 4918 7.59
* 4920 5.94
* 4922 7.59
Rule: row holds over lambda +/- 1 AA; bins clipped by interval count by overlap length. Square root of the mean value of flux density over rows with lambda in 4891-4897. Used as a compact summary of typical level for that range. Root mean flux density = 2.96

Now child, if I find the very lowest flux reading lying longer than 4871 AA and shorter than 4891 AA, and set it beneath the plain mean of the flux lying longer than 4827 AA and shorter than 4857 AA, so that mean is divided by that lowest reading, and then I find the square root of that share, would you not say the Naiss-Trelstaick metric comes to 1.20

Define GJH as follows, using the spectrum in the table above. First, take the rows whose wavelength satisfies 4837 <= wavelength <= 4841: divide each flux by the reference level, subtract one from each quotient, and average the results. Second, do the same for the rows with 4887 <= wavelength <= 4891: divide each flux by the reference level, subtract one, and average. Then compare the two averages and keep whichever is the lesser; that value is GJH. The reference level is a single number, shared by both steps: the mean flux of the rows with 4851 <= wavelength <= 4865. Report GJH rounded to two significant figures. -0.12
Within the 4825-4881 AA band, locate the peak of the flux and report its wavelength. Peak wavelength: 4850 AA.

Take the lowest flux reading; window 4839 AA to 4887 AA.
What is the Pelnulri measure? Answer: 6.09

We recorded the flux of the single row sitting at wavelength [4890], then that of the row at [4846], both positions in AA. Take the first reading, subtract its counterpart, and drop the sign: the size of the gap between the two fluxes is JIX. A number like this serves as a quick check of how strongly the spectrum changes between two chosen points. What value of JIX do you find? 2.1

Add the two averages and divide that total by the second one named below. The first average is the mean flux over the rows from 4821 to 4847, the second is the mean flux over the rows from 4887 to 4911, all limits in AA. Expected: 1.97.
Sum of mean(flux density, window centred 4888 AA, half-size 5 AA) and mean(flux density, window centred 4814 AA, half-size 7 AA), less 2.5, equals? 13.9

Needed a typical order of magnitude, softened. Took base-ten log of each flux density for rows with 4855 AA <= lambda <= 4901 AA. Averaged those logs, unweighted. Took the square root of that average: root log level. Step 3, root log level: 0.961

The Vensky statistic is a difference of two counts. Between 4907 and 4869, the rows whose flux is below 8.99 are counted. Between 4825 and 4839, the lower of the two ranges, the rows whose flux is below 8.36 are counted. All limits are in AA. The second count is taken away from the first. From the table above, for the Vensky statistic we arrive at 12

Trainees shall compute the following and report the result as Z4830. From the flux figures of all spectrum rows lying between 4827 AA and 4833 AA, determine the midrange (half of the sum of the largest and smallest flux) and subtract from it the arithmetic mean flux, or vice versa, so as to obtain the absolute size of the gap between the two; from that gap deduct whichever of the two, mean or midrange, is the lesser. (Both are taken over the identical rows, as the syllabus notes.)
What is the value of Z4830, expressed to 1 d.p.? -8.2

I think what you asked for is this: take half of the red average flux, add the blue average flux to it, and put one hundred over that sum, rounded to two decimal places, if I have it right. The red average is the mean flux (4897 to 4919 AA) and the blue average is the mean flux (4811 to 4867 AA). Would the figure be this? 7.59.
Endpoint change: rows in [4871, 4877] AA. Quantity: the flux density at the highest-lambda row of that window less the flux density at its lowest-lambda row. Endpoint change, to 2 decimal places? 2.78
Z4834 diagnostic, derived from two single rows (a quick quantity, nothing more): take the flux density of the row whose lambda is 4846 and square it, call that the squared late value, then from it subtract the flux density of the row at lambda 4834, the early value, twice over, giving 68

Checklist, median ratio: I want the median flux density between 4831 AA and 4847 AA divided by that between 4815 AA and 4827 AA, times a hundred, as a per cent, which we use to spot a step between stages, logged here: 97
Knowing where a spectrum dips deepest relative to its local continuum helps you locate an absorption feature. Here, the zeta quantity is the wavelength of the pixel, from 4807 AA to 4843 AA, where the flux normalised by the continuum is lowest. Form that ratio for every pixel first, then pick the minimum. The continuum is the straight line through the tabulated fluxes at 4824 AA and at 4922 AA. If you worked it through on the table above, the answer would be 4824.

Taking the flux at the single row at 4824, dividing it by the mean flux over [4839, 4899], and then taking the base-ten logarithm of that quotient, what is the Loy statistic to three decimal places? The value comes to -0.053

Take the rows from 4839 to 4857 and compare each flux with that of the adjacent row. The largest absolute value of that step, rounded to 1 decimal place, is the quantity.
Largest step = 1.1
